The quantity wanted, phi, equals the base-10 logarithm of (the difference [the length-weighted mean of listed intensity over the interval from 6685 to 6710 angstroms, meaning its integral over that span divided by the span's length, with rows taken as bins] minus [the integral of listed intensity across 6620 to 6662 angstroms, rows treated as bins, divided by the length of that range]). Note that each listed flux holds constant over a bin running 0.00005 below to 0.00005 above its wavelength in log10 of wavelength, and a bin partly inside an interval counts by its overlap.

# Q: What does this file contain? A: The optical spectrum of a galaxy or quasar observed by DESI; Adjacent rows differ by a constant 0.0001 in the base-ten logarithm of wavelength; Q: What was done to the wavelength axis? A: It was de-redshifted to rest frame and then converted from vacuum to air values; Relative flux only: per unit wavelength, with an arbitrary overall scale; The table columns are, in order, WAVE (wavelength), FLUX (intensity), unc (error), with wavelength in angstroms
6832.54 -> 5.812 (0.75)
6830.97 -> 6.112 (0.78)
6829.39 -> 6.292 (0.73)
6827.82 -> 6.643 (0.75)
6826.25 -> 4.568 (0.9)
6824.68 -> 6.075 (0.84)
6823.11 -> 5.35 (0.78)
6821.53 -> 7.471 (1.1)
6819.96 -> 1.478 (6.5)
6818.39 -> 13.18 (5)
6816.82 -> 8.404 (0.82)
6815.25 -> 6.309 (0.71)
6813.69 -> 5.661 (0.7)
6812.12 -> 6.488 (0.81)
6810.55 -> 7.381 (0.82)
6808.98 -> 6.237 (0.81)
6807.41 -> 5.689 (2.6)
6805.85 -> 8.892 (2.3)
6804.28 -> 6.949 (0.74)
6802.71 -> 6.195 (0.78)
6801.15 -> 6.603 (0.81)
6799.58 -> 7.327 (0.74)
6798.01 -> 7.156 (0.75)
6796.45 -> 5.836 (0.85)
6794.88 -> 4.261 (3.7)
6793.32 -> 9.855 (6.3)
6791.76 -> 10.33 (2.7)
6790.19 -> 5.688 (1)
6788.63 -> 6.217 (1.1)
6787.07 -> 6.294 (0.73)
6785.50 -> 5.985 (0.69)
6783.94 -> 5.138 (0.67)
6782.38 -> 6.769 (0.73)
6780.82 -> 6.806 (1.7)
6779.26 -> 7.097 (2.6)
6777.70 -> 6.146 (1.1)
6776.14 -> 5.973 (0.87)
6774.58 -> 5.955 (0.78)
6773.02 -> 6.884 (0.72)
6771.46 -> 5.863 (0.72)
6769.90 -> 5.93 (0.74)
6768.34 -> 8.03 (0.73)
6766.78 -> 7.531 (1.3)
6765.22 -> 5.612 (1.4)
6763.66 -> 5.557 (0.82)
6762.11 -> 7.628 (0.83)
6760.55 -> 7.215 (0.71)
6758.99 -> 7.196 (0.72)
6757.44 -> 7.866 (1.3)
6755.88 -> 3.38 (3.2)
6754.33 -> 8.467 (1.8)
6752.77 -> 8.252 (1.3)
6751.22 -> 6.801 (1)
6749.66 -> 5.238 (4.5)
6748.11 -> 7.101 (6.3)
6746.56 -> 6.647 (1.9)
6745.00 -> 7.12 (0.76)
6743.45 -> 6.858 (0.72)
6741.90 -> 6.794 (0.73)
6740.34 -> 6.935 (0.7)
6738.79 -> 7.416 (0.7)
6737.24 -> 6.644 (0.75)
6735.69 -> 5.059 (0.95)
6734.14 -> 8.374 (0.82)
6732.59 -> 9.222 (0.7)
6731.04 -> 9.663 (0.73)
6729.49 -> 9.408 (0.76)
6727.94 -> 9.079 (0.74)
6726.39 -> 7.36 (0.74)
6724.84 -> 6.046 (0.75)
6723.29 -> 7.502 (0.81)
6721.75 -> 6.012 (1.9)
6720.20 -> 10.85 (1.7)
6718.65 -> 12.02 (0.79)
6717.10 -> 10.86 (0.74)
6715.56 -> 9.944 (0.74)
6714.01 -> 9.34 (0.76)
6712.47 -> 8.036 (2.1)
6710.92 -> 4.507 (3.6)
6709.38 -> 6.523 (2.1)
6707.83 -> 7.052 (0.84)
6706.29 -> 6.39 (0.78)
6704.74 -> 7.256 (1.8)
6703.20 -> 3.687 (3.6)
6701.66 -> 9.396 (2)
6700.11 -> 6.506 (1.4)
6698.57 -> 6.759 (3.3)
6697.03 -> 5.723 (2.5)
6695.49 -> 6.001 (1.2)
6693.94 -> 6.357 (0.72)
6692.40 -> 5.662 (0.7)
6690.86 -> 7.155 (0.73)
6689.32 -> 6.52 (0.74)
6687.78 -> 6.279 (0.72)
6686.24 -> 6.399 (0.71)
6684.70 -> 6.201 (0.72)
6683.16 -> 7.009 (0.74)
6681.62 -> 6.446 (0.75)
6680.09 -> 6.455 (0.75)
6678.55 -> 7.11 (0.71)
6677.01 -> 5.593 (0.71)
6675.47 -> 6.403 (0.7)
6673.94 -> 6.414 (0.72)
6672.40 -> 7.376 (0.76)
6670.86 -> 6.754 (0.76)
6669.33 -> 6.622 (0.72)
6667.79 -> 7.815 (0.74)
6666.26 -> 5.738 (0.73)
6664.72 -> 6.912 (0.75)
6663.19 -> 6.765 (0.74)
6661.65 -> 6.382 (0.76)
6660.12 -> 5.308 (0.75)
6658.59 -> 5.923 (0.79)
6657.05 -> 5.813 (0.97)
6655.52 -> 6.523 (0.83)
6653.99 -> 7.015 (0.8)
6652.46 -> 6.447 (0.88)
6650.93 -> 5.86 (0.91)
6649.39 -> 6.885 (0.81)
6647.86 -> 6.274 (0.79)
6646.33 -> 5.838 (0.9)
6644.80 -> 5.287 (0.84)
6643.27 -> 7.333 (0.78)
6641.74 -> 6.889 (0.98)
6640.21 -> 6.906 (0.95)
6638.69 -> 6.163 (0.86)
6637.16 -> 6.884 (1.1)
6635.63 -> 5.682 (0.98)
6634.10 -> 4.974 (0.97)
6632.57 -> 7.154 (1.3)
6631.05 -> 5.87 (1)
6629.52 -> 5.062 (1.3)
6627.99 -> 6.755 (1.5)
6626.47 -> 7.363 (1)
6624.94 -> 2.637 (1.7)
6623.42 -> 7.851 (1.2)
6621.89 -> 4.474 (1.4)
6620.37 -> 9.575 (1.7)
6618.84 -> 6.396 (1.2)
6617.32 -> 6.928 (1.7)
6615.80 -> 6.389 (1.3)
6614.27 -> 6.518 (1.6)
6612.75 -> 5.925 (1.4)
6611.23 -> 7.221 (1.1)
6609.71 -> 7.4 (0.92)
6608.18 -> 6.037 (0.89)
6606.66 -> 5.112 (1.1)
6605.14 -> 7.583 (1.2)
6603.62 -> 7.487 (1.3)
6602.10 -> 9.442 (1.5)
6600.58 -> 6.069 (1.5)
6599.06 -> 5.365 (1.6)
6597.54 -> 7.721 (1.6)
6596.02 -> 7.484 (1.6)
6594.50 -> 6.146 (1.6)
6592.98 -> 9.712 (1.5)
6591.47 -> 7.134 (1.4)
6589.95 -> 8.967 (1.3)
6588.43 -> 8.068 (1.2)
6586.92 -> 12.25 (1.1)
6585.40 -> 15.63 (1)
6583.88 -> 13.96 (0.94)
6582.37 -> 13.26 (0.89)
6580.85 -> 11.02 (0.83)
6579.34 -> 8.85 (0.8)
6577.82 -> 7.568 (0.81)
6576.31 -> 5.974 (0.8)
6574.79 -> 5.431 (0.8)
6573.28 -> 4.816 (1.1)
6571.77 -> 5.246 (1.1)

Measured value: -0.60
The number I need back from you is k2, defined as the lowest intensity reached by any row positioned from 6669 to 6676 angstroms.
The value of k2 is 6.403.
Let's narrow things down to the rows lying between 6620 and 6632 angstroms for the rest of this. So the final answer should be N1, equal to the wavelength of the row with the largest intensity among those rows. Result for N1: 6620.37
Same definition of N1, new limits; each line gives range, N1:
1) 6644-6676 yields 6667.79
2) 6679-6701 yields 6690.86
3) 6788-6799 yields 6791.76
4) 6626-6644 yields 6626.47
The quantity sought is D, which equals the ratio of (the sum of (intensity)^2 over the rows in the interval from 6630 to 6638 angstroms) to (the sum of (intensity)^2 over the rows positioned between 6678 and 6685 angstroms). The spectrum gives 0.86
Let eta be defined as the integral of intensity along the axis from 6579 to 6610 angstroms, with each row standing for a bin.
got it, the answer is 273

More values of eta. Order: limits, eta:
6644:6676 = 205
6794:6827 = 216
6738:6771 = 225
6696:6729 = 253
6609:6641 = 204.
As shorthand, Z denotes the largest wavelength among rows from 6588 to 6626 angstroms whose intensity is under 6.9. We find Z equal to 6624.94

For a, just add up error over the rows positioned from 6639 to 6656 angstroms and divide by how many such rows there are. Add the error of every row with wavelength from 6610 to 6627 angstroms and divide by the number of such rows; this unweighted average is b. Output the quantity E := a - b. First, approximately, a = 0.86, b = 1.4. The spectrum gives -0.5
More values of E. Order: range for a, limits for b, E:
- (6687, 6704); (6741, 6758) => -0.5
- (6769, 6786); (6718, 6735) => 0.1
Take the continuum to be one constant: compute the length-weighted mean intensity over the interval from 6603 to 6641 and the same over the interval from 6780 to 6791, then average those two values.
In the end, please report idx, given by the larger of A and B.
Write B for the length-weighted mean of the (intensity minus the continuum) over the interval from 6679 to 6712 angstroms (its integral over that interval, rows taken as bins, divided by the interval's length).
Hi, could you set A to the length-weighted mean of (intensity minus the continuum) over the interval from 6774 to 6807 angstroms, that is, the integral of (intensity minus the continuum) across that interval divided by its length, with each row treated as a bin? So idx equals 0.46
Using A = 0.46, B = 0.14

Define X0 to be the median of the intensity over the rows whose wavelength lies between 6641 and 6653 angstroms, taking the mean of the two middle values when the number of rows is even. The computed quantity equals 6.4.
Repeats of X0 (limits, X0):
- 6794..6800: 6.5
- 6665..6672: 6.7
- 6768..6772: 5.9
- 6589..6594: 9.0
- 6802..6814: 6.4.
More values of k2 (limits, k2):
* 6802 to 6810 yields 5.689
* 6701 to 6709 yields 3.687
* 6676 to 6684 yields 5.593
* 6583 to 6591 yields 8.068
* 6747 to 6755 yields 5.238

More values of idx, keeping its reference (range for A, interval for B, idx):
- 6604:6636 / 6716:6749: 1.69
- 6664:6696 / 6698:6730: 1.55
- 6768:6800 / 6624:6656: 0.34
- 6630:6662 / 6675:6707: 0.17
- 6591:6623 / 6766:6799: 0.69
